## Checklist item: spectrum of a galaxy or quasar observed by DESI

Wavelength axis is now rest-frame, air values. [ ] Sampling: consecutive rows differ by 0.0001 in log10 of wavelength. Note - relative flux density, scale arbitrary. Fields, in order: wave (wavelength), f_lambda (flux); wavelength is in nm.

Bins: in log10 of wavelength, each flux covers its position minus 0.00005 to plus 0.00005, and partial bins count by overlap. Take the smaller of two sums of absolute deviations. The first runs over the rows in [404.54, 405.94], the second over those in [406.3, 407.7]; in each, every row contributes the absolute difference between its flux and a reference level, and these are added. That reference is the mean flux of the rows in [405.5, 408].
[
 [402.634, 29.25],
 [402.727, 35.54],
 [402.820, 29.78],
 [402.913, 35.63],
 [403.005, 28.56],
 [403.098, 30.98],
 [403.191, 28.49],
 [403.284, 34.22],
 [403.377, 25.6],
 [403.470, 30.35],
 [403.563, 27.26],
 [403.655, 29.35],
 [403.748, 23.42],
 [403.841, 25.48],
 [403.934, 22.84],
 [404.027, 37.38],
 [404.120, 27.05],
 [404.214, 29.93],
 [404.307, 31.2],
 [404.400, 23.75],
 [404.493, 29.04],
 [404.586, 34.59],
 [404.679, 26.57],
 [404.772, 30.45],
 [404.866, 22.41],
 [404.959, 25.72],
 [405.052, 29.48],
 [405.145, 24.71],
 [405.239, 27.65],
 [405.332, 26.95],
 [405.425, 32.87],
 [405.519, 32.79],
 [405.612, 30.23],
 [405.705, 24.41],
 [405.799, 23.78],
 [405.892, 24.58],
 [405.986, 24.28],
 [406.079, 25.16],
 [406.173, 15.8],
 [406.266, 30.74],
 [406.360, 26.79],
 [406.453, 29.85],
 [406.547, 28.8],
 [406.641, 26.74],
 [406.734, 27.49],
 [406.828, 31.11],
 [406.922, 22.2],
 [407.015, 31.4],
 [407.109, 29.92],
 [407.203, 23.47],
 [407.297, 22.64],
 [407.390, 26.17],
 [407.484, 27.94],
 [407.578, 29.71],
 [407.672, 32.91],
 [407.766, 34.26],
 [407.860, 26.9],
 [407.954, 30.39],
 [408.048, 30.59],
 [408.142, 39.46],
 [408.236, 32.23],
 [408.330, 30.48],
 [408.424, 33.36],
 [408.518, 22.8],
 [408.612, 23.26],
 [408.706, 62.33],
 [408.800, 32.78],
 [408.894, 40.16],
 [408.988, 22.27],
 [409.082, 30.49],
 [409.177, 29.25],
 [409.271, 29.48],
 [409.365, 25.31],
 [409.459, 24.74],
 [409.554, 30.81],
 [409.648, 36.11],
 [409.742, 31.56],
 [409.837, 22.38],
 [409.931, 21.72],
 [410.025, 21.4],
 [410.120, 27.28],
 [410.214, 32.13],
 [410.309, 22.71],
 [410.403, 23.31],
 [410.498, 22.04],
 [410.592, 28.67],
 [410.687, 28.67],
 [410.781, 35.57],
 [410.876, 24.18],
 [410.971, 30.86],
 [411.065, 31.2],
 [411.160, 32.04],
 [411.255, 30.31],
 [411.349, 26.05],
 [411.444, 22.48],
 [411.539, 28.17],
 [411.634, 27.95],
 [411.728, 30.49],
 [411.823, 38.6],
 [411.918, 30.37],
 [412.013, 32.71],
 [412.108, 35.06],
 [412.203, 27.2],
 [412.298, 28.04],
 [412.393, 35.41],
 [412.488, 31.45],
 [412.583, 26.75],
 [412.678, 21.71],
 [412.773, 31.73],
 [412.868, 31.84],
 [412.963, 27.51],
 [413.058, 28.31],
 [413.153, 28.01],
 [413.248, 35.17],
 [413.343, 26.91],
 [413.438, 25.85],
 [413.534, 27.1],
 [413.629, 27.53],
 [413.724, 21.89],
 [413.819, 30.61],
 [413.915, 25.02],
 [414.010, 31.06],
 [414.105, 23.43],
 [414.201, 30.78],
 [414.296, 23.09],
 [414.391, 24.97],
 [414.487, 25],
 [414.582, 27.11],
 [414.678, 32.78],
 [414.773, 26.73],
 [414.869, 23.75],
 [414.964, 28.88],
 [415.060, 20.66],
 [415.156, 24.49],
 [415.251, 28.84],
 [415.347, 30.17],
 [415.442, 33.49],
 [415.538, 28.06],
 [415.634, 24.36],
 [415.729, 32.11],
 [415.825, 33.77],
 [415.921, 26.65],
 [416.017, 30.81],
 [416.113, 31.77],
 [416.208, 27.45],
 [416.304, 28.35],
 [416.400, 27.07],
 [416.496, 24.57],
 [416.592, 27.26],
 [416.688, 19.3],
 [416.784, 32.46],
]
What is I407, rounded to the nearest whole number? 39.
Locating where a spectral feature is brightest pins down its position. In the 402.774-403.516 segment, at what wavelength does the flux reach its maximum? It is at 402.913 nm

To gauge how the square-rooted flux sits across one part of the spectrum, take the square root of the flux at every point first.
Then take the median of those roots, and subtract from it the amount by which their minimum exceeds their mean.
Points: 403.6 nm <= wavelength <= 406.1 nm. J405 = 5.7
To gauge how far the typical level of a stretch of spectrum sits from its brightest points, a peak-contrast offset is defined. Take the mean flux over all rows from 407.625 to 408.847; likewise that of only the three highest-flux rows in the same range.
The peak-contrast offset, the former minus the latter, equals -12.1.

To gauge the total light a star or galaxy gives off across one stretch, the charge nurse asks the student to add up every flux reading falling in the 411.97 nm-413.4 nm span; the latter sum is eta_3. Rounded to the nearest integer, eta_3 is 448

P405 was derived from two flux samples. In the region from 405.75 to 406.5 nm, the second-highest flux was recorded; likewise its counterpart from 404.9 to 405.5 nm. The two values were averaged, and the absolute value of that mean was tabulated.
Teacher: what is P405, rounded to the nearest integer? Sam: 30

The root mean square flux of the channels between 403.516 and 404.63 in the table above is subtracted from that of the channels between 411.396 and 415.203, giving 0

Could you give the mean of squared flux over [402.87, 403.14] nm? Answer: 1015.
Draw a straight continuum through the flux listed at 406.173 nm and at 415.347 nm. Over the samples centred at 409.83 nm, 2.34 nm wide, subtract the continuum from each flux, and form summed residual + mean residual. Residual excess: 206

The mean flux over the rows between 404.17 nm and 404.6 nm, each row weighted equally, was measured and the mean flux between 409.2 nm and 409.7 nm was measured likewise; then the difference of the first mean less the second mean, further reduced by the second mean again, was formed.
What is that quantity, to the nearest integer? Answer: -29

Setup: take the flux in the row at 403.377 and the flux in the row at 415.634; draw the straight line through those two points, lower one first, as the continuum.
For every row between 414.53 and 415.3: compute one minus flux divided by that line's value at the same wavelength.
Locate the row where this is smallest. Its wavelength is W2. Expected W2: 414.678 nm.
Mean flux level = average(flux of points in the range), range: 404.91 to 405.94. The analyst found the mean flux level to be 27.6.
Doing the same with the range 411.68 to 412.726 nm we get 30.7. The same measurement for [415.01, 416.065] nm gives 28.5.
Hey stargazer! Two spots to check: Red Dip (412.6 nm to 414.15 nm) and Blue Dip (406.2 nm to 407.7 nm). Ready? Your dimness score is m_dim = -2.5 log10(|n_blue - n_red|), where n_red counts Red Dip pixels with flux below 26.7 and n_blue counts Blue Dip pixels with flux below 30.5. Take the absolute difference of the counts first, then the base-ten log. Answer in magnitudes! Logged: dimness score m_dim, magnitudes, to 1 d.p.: -2.1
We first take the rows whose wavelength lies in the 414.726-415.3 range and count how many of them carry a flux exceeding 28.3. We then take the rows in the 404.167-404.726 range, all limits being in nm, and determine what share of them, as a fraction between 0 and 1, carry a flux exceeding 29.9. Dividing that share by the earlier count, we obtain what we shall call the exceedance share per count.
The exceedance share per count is 0.250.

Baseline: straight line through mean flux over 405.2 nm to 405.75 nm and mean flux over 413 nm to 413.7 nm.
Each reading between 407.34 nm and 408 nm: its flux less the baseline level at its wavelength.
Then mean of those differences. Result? 0.8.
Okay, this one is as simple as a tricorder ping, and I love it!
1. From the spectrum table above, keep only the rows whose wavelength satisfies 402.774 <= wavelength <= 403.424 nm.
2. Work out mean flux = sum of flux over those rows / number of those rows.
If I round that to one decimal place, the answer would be 30.5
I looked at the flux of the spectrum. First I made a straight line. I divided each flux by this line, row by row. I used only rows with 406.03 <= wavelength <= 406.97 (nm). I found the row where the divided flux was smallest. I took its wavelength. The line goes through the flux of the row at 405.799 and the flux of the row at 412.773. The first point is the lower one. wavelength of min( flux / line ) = 406.173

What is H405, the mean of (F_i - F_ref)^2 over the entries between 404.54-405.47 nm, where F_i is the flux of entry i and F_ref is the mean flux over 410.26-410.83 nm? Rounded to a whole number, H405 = 14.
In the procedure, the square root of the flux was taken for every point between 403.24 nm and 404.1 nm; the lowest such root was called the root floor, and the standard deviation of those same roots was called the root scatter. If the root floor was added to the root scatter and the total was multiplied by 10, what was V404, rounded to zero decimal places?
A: 52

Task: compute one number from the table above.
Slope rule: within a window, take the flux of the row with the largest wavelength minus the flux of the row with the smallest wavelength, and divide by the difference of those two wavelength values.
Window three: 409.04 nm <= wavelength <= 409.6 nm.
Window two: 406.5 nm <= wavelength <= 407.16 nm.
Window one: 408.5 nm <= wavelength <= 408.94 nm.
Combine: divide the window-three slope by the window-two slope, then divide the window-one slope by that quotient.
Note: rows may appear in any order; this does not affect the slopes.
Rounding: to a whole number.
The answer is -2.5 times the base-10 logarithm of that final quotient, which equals -5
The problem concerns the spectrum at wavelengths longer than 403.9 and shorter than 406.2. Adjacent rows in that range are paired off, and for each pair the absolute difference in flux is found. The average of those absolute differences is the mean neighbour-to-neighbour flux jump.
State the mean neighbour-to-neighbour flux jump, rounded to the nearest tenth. 4.5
